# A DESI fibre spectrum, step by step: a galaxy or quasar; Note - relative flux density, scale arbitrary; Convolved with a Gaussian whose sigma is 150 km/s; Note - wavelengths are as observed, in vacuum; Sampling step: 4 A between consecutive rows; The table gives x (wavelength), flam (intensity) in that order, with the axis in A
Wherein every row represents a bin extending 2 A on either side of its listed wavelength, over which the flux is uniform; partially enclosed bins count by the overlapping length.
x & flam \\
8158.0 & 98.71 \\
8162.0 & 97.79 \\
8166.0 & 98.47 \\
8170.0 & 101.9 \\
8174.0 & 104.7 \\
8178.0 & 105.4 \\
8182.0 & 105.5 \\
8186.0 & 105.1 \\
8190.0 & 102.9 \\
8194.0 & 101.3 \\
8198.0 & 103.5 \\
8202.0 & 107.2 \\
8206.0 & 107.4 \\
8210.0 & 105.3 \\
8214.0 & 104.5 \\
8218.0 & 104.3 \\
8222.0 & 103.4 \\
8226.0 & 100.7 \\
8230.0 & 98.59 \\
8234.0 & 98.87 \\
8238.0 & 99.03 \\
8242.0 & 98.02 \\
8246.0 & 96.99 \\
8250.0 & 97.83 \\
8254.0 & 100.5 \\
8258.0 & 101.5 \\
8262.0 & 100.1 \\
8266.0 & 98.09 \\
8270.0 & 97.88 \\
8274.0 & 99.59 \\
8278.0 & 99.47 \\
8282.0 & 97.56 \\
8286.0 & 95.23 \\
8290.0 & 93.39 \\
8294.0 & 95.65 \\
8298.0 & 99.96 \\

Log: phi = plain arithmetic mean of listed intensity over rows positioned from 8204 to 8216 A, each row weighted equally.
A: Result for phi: 106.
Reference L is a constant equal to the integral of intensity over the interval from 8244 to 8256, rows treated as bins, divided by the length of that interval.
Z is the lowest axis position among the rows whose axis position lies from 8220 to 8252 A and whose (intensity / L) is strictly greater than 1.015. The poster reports 8222.0 A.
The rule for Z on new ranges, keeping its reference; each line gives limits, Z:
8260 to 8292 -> 8262.0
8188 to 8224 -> 8190.0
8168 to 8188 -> 8170.0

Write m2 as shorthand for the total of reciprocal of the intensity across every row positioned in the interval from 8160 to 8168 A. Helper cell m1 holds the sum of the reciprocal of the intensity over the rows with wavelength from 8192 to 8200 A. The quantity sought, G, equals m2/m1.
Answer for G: 1.043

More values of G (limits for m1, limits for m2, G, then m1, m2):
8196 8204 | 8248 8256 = 1.062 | 0.0190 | 0.0202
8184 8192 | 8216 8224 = 1.001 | 0.0192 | 0.0193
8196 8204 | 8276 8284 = 1.069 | 0.0190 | 0.0203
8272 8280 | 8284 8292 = 1.055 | 0.0201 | 0.0212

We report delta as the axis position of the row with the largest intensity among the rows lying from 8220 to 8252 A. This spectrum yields 8222.0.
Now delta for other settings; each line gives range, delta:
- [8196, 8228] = 8206.0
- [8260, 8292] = 8262.0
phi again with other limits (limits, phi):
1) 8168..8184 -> 104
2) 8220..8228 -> 102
